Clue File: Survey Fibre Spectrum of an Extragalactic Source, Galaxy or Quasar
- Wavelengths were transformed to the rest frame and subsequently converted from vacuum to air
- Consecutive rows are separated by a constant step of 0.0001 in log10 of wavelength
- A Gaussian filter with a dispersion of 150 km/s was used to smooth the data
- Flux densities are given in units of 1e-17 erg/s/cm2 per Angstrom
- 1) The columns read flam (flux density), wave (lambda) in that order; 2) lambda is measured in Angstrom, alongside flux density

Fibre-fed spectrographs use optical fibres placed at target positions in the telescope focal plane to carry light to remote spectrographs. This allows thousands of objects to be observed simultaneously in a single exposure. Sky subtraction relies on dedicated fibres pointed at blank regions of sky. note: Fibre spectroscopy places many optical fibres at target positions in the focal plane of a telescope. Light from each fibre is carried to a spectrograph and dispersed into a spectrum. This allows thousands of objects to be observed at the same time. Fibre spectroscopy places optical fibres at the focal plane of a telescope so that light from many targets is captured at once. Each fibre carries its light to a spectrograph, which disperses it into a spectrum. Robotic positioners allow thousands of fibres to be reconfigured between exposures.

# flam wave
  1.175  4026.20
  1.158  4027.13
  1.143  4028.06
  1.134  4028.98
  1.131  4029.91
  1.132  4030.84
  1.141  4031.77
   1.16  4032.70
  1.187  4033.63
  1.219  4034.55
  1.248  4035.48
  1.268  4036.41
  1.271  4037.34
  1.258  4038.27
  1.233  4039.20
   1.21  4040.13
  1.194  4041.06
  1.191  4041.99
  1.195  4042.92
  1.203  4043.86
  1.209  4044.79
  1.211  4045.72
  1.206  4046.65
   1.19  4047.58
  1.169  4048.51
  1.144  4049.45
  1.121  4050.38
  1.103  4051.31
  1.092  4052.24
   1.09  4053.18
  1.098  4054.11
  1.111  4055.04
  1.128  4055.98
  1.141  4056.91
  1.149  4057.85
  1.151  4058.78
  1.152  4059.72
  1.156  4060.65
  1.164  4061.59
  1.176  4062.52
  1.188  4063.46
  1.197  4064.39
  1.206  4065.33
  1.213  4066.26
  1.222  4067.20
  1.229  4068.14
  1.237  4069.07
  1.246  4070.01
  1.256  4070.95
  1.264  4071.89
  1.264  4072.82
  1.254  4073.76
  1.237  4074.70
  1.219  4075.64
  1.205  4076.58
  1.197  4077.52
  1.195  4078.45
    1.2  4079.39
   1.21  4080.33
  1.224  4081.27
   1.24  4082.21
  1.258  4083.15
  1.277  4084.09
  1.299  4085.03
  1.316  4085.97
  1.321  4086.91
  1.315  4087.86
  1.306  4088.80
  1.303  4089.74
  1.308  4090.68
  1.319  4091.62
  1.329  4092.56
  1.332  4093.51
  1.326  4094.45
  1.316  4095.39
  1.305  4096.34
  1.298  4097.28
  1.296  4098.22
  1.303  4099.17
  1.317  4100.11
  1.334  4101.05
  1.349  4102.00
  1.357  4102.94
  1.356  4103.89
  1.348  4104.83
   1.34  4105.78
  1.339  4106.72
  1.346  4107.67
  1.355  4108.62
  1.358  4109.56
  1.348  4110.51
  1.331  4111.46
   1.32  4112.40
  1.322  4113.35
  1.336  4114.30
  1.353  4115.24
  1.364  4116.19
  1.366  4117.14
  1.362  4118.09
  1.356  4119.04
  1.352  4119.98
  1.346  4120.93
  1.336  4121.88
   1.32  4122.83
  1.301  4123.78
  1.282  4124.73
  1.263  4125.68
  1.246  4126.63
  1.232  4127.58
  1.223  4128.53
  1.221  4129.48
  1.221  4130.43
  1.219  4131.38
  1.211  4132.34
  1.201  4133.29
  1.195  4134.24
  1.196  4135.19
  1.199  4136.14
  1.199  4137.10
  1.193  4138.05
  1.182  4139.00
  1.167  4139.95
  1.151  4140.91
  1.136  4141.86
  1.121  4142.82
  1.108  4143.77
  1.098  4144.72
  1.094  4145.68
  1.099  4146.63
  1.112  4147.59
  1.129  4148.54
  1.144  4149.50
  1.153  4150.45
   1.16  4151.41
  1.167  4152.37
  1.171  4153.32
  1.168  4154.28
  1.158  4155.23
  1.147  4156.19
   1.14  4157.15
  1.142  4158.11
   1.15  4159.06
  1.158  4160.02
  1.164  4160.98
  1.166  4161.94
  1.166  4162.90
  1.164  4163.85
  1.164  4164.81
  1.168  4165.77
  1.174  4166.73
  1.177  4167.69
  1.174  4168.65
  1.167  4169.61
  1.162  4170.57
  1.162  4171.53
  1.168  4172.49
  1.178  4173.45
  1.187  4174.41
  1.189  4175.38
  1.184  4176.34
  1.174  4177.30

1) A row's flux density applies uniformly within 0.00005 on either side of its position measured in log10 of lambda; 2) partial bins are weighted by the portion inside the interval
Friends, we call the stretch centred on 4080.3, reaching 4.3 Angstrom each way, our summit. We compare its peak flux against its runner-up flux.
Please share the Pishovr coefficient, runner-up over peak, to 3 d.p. 0.985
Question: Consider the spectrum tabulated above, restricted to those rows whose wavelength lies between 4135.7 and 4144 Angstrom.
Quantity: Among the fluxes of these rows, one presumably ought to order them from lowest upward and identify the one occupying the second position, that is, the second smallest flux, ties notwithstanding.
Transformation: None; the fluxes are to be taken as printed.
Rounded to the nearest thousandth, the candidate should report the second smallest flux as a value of 1.121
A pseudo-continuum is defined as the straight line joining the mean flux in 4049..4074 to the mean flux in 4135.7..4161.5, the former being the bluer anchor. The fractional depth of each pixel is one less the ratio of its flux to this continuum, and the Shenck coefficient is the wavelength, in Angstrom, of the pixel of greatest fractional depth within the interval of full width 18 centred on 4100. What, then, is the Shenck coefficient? 4098.22 Angstrom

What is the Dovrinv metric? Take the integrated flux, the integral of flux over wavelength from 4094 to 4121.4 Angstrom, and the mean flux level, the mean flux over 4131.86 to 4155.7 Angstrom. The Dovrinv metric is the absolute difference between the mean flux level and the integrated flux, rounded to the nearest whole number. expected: 36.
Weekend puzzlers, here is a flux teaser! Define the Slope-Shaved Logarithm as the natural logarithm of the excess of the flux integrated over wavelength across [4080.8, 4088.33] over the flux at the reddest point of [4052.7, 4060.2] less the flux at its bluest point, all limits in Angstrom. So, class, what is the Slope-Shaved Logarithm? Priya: 2.260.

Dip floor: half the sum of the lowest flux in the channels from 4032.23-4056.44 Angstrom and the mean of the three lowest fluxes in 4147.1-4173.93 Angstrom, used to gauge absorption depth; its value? 1.11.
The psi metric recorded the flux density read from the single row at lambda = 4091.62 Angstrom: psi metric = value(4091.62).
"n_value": 1.319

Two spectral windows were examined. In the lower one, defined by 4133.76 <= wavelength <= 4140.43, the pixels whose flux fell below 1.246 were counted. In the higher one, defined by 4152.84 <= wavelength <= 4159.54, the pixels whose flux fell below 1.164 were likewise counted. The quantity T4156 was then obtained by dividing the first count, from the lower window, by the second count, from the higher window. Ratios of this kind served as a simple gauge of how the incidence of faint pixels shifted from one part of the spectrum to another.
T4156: 1.40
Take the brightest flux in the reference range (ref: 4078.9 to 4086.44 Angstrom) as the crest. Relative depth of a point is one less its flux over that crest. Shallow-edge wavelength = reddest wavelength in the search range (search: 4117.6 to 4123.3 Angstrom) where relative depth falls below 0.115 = 4122.83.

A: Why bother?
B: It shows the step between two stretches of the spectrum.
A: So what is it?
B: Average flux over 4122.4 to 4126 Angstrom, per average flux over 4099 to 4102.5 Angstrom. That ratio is 0.97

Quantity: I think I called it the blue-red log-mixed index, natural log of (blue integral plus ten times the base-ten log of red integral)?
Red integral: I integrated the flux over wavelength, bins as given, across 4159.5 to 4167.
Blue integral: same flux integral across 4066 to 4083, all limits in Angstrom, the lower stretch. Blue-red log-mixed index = 3.41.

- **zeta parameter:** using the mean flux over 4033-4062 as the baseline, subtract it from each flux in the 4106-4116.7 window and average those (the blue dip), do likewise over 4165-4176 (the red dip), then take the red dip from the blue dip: 0.17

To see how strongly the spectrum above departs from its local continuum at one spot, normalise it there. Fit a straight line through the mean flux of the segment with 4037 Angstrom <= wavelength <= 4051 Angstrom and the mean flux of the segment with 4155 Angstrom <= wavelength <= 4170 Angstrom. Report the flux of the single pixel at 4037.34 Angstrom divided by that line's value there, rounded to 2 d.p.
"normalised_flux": 1.06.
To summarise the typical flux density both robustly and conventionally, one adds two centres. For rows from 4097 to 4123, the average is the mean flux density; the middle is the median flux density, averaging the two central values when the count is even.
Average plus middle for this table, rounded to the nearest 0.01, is 2.69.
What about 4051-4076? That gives 2.37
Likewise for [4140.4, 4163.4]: 2.29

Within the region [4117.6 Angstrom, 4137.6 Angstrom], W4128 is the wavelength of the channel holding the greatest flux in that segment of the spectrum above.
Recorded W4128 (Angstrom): 4118.09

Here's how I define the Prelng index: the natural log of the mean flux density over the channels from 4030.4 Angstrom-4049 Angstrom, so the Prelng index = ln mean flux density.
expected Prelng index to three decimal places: 0.186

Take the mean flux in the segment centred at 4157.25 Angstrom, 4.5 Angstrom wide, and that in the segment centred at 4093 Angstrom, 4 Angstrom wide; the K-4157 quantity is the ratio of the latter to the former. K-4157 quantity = 1.16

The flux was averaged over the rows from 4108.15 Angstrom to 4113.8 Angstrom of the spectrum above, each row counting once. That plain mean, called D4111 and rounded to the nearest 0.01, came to 1.34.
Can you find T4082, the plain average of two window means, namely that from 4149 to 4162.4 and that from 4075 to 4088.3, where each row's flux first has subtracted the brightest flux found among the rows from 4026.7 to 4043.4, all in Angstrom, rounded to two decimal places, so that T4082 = -0.07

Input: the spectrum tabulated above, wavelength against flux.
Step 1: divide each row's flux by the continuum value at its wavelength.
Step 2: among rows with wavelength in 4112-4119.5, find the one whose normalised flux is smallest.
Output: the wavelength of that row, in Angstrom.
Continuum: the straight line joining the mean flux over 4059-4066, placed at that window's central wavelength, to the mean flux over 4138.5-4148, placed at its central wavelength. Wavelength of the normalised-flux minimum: 4112.40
